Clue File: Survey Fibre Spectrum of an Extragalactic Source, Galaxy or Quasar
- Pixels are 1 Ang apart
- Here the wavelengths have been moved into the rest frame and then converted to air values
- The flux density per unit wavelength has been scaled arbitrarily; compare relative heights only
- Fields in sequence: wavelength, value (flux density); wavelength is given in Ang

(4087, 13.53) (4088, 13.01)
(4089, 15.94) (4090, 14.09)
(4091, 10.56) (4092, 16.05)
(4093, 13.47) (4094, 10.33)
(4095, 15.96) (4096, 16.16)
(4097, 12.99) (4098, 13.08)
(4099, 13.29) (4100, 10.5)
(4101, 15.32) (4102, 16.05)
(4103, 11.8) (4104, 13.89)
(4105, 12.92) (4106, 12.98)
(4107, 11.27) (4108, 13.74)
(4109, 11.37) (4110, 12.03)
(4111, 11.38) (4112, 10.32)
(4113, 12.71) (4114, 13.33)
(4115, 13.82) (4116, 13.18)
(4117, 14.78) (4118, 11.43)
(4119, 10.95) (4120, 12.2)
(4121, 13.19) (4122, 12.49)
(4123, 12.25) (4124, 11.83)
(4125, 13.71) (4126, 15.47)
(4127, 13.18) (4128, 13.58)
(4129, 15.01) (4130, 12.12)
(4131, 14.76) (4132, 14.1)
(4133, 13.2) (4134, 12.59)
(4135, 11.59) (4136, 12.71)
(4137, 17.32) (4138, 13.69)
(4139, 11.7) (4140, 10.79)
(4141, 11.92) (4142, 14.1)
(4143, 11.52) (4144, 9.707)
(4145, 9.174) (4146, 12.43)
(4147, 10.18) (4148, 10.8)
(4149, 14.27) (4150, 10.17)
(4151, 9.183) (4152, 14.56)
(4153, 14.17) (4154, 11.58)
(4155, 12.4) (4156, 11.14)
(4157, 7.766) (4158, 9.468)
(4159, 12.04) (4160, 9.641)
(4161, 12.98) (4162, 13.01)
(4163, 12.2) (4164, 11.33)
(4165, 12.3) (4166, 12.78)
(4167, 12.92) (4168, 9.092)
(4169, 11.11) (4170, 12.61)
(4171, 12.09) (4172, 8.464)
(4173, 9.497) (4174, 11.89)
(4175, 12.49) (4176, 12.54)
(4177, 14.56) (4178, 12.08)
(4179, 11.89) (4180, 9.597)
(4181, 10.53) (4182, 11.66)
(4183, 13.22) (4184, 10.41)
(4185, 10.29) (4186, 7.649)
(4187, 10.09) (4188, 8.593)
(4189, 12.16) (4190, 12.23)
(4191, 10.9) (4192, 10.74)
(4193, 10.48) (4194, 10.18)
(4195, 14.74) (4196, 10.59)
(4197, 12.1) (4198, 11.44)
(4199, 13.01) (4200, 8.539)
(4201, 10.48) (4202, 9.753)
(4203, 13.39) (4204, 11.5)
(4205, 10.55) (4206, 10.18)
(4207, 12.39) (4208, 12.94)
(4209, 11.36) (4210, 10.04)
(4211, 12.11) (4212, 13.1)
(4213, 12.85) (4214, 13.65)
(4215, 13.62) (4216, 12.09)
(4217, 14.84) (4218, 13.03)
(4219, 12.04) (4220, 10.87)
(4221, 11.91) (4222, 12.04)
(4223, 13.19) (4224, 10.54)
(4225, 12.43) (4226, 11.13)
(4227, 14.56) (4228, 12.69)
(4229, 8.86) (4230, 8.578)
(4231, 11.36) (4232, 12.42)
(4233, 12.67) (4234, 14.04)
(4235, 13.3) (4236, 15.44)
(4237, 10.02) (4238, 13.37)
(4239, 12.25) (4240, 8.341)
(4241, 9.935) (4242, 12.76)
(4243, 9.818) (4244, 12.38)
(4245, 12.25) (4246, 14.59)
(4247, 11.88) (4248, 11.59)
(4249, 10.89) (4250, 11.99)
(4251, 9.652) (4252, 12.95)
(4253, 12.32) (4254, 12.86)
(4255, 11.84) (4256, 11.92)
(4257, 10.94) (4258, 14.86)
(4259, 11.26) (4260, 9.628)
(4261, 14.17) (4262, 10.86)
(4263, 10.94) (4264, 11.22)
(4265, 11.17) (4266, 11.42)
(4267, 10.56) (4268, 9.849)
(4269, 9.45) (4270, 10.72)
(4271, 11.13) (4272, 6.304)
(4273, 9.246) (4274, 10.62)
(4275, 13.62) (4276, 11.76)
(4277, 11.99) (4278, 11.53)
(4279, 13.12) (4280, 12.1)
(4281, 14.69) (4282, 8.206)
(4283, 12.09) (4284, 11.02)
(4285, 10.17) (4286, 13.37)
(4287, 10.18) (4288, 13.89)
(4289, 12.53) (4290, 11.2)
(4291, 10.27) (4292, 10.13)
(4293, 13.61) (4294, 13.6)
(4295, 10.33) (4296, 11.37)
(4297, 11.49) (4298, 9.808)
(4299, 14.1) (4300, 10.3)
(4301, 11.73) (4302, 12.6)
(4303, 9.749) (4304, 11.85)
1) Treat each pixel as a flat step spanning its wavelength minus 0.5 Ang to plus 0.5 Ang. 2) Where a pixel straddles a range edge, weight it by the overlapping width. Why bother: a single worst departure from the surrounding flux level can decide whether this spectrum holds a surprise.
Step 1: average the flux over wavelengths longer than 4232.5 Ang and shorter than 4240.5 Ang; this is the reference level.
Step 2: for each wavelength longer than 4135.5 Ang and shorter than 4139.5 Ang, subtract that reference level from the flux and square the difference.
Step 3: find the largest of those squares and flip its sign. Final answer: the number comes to -24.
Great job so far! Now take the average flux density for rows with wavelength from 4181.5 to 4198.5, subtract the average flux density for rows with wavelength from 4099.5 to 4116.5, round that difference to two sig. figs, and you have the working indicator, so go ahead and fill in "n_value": -1.7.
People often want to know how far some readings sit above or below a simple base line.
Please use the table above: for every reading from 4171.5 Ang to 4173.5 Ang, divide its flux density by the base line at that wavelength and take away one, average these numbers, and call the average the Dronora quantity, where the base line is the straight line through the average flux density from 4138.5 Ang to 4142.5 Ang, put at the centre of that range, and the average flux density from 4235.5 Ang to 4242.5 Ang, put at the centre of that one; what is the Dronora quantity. -0.25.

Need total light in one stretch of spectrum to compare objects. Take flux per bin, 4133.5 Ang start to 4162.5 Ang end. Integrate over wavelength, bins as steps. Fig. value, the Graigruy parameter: 343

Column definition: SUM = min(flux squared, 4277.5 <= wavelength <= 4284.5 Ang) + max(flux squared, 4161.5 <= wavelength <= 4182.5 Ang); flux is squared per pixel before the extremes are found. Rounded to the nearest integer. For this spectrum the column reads 279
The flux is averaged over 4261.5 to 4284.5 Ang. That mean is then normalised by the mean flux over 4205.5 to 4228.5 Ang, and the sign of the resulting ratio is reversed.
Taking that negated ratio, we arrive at -0.894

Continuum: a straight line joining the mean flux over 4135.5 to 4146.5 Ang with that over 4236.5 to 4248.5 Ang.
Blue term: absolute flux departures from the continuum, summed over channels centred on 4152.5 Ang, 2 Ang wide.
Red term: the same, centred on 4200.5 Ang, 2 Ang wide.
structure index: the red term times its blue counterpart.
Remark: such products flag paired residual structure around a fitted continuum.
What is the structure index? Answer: 20.5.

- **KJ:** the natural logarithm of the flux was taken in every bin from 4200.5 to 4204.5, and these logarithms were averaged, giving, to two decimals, 2.42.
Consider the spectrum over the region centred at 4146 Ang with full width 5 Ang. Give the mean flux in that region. 10.5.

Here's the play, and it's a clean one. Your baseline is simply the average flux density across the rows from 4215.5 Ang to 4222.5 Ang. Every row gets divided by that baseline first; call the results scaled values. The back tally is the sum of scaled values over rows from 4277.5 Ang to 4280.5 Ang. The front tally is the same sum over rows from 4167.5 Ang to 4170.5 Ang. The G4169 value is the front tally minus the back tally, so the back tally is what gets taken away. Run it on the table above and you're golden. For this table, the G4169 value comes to -0.32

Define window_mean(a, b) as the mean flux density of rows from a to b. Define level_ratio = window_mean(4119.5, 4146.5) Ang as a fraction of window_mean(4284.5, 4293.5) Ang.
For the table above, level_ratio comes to 1.10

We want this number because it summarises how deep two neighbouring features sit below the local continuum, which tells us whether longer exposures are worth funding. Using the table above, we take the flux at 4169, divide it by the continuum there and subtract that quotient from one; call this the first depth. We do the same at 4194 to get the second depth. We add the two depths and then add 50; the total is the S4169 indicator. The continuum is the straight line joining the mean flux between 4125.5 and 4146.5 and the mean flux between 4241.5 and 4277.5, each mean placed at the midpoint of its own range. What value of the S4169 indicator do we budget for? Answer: 50.3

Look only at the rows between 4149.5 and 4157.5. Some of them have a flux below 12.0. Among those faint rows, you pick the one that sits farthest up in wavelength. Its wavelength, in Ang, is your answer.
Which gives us 4157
